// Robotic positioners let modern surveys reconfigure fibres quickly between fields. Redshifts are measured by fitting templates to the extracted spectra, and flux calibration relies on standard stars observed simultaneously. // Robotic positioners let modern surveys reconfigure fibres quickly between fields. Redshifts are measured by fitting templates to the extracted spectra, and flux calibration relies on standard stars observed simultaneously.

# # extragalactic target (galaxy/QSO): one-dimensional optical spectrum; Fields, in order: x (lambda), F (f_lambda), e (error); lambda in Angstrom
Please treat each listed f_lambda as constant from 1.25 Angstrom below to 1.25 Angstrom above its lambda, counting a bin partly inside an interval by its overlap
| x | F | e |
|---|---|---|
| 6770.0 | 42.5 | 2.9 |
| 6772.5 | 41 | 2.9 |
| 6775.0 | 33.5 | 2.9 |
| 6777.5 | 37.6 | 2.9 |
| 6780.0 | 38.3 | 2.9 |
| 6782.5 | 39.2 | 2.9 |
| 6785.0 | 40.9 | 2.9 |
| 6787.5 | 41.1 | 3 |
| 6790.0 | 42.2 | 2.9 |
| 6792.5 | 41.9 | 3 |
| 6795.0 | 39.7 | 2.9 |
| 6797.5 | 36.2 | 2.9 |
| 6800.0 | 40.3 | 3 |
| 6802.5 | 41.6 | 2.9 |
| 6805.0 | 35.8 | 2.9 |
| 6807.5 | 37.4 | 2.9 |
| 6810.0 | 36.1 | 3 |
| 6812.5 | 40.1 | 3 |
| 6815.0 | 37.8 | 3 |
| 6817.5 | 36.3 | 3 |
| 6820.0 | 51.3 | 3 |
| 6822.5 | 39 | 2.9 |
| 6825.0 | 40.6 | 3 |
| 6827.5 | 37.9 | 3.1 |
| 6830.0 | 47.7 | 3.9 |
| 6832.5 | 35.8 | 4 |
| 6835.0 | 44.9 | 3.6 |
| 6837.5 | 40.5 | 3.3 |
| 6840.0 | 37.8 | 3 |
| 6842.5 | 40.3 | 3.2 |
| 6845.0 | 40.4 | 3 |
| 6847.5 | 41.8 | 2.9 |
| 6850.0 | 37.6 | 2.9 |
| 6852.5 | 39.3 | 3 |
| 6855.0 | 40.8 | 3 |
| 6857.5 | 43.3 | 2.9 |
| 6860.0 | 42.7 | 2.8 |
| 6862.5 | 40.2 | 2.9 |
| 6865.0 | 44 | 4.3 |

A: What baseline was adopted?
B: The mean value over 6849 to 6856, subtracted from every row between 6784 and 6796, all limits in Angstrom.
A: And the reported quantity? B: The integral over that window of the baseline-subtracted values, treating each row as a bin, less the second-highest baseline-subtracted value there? 21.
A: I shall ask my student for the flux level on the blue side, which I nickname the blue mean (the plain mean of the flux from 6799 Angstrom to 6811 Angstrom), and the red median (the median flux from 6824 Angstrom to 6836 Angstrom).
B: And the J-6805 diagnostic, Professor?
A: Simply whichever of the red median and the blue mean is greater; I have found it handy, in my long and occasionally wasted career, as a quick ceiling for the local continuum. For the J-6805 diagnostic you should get 40.6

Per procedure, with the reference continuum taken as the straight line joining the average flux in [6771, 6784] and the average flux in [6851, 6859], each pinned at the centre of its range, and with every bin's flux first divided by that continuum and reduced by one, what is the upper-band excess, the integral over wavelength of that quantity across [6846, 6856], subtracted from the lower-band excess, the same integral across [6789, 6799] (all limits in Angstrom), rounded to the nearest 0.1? 0.6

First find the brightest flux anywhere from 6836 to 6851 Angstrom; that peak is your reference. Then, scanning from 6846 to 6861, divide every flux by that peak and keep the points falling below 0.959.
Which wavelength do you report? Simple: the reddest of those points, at 6852.5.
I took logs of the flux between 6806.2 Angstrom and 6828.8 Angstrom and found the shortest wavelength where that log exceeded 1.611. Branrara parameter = 6820.0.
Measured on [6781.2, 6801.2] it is 6785.0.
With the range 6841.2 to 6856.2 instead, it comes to 6847.5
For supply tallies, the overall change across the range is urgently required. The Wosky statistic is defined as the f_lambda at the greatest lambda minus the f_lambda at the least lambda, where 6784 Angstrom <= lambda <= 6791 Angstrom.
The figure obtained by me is 1.3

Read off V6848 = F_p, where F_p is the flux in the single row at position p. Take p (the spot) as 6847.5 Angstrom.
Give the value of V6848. 41.8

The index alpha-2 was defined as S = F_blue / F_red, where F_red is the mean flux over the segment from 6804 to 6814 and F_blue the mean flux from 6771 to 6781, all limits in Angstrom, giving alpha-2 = 1.01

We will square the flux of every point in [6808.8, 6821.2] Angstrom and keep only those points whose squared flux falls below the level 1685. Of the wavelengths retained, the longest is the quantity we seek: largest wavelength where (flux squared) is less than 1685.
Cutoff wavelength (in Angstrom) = 6817.5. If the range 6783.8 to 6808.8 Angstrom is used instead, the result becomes 6807.5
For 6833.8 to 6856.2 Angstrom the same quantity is 6855.0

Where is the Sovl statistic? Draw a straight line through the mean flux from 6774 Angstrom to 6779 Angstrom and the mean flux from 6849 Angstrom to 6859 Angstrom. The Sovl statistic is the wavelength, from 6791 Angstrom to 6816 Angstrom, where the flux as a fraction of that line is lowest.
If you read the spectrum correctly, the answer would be 6805.0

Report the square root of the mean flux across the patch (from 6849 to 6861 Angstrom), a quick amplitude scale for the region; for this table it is 6.38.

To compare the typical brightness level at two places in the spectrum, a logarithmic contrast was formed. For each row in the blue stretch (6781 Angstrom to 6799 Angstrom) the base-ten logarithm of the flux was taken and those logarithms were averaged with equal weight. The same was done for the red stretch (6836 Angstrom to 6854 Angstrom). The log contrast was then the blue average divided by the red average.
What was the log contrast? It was 1.00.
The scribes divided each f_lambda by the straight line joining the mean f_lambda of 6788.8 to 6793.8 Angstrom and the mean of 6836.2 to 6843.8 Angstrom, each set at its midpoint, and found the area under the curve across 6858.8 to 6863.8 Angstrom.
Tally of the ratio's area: 5.4 Angstrom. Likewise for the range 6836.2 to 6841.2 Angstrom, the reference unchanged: 4.9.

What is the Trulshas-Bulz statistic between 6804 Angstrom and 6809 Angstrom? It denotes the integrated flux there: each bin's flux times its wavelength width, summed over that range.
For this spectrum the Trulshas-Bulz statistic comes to 183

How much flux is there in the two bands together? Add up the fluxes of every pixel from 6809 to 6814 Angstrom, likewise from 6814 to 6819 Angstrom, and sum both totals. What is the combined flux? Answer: 150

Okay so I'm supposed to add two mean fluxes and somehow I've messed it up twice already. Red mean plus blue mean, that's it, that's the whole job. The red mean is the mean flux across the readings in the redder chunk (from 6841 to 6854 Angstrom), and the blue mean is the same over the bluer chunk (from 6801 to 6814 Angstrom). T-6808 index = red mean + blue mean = 78.1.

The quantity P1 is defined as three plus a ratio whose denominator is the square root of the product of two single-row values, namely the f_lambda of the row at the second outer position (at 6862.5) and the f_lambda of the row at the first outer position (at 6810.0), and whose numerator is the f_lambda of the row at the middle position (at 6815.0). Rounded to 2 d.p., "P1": 3.99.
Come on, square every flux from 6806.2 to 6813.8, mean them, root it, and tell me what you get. 37.9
